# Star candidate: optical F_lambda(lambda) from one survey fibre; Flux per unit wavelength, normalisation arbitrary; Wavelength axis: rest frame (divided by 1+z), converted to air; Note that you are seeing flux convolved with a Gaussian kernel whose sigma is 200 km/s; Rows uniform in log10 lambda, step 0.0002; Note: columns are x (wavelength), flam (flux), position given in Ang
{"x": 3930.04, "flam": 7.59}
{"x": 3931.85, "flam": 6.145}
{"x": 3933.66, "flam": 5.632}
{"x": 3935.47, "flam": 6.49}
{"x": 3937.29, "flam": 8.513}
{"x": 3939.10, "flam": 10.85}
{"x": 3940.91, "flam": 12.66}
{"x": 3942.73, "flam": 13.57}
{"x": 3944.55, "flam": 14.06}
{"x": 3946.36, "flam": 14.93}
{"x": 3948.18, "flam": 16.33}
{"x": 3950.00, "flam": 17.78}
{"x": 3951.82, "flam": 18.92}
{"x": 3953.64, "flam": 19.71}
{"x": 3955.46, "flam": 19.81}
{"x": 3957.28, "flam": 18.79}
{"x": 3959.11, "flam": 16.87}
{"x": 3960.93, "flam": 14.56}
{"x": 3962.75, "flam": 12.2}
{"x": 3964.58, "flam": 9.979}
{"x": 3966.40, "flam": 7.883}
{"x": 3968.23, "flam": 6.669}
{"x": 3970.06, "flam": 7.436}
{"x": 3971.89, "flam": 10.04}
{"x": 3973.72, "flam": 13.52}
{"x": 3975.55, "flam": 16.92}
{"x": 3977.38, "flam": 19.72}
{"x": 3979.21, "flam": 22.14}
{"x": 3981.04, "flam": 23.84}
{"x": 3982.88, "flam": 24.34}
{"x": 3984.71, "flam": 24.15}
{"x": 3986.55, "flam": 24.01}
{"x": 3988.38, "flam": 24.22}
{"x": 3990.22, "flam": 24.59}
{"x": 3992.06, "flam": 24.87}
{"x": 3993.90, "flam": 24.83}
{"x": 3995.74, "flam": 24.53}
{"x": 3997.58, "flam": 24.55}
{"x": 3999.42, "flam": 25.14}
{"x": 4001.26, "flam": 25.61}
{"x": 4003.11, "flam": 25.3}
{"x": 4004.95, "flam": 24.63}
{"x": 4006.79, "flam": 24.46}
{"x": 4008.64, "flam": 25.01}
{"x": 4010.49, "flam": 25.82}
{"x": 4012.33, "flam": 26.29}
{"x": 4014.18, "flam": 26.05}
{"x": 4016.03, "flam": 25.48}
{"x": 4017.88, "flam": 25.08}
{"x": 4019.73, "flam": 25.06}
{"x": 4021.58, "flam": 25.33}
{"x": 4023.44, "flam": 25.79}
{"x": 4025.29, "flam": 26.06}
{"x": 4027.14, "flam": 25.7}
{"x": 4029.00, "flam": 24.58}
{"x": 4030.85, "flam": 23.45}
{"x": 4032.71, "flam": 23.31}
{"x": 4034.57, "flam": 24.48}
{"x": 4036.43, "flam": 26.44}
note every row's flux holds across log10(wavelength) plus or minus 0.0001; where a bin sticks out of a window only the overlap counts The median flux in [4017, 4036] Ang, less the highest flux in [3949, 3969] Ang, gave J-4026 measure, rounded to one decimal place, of 5.3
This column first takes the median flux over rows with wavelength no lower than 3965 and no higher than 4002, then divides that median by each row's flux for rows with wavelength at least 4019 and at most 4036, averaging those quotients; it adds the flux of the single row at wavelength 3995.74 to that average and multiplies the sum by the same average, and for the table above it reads 24.7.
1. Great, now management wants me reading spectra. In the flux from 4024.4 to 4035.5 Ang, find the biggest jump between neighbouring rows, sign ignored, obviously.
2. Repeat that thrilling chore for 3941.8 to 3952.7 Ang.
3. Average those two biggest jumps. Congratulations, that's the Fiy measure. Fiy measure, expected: 1.3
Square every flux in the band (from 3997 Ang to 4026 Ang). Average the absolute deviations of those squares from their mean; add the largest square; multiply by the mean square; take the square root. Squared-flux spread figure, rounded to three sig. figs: 678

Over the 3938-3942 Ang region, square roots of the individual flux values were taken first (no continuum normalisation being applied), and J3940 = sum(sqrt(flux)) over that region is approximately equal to 6.9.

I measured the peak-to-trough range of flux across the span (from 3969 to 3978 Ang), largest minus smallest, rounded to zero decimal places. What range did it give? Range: 12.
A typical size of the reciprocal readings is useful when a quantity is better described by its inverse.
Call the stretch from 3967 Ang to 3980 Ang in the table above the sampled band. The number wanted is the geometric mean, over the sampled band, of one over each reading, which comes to 0.080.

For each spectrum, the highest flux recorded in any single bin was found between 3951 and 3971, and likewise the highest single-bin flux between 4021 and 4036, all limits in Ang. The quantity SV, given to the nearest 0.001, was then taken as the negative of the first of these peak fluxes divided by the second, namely -0.760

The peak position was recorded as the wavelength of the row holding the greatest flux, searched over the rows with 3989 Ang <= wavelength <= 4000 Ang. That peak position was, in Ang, 3999.42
